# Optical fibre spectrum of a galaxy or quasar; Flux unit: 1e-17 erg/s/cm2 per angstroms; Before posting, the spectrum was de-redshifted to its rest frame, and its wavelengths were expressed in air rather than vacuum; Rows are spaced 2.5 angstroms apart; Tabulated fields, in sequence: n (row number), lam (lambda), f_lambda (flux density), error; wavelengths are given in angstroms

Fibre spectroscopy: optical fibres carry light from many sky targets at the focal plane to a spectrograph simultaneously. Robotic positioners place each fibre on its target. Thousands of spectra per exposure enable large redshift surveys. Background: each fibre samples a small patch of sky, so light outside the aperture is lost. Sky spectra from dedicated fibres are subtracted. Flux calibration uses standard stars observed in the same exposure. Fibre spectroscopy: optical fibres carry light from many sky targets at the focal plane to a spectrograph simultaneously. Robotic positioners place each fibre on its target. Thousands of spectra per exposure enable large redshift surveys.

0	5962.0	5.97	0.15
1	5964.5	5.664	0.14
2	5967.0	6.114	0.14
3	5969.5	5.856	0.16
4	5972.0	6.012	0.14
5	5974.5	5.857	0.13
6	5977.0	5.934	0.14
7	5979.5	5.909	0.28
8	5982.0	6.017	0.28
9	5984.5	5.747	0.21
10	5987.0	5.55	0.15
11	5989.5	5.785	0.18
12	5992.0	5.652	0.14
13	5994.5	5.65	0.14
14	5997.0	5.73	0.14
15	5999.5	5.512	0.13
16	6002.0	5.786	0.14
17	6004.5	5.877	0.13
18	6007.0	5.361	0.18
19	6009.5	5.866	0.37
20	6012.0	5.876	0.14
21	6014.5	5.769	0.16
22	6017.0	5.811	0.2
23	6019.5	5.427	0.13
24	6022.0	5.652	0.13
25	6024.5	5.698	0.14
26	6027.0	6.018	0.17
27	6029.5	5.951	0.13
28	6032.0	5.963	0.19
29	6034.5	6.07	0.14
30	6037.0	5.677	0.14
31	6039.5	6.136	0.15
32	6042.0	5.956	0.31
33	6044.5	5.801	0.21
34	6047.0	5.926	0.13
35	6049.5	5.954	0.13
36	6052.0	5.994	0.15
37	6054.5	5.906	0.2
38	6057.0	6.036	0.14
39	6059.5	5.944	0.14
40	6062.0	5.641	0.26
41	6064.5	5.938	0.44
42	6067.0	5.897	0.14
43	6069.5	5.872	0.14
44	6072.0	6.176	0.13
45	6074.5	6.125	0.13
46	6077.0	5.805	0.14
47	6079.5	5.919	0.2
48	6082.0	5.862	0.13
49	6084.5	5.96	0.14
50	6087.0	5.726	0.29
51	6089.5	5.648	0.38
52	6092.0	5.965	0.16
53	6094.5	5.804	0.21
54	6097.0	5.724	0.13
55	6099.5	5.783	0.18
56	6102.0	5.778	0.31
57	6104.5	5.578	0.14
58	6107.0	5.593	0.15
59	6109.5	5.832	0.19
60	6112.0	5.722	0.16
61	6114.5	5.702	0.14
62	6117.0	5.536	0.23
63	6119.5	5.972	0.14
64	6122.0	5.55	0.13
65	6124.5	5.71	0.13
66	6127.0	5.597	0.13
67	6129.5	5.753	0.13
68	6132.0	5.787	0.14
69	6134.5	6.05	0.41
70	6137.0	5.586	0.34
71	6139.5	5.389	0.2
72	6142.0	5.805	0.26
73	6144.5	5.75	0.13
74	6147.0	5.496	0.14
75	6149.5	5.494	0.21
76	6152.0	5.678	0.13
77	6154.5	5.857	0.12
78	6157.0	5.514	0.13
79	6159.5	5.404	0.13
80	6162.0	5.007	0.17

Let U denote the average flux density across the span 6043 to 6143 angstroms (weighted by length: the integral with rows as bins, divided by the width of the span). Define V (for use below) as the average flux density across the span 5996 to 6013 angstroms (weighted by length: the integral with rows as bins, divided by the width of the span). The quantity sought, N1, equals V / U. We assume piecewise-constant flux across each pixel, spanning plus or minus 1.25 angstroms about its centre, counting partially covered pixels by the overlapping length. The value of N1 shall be 0.98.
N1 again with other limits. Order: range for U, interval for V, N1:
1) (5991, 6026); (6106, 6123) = 1.00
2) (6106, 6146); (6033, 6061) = 1.04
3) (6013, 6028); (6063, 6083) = 1.04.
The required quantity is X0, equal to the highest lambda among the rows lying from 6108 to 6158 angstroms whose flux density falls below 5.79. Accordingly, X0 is 6157.0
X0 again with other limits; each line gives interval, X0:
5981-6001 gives 5999.5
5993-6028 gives 6024.5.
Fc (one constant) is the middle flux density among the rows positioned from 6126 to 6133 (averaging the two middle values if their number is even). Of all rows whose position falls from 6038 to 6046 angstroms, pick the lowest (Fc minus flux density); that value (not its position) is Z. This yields -0.38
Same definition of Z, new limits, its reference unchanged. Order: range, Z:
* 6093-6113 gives -0.08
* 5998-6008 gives -0.12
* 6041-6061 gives -0.28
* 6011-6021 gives -0.12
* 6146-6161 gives -0.10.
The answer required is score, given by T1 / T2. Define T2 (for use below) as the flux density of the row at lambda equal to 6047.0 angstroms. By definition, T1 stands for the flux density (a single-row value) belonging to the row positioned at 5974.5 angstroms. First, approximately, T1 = 5.857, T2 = 5.926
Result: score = 0.99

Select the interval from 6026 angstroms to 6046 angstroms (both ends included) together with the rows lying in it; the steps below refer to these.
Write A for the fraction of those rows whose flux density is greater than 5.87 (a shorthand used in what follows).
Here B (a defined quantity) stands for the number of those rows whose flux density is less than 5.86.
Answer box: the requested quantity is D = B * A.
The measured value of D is 1.5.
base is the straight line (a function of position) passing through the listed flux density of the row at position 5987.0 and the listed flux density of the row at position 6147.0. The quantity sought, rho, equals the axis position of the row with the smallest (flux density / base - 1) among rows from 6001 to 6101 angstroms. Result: 6007.0 angstroms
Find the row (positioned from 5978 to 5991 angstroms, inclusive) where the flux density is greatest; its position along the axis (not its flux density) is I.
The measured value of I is 5982.0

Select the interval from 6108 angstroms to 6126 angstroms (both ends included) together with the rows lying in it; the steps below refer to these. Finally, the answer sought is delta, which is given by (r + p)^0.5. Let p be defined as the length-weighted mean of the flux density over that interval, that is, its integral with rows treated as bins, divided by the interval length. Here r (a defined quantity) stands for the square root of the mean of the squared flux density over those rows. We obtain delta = 3.38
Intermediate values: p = 5.71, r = 5.72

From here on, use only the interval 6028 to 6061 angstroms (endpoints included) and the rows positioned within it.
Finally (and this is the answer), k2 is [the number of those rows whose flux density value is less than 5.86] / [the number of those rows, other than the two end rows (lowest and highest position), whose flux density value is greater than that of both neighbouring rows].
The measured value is 0.5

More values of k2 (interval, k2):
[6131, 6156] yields 4.5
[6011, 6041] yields 2.0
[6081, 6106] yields 2.3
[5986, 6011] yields 2.7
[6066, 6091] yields 1.0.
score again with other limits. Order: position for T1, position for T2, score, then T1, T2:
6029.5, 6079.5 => 1.01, 5.951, 5.919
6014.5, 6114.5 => 1.01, 5.769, 5.702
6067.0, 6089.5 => 1.04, 5.897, 5.648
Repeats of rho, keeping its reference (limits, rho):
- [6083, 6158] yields 6139.5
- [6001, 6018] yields 6007.0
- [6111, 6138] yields 6117.0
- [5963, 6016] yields 6007.0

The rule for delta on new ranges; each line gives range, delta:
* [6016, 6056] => 3.43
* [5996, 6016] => 3.38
